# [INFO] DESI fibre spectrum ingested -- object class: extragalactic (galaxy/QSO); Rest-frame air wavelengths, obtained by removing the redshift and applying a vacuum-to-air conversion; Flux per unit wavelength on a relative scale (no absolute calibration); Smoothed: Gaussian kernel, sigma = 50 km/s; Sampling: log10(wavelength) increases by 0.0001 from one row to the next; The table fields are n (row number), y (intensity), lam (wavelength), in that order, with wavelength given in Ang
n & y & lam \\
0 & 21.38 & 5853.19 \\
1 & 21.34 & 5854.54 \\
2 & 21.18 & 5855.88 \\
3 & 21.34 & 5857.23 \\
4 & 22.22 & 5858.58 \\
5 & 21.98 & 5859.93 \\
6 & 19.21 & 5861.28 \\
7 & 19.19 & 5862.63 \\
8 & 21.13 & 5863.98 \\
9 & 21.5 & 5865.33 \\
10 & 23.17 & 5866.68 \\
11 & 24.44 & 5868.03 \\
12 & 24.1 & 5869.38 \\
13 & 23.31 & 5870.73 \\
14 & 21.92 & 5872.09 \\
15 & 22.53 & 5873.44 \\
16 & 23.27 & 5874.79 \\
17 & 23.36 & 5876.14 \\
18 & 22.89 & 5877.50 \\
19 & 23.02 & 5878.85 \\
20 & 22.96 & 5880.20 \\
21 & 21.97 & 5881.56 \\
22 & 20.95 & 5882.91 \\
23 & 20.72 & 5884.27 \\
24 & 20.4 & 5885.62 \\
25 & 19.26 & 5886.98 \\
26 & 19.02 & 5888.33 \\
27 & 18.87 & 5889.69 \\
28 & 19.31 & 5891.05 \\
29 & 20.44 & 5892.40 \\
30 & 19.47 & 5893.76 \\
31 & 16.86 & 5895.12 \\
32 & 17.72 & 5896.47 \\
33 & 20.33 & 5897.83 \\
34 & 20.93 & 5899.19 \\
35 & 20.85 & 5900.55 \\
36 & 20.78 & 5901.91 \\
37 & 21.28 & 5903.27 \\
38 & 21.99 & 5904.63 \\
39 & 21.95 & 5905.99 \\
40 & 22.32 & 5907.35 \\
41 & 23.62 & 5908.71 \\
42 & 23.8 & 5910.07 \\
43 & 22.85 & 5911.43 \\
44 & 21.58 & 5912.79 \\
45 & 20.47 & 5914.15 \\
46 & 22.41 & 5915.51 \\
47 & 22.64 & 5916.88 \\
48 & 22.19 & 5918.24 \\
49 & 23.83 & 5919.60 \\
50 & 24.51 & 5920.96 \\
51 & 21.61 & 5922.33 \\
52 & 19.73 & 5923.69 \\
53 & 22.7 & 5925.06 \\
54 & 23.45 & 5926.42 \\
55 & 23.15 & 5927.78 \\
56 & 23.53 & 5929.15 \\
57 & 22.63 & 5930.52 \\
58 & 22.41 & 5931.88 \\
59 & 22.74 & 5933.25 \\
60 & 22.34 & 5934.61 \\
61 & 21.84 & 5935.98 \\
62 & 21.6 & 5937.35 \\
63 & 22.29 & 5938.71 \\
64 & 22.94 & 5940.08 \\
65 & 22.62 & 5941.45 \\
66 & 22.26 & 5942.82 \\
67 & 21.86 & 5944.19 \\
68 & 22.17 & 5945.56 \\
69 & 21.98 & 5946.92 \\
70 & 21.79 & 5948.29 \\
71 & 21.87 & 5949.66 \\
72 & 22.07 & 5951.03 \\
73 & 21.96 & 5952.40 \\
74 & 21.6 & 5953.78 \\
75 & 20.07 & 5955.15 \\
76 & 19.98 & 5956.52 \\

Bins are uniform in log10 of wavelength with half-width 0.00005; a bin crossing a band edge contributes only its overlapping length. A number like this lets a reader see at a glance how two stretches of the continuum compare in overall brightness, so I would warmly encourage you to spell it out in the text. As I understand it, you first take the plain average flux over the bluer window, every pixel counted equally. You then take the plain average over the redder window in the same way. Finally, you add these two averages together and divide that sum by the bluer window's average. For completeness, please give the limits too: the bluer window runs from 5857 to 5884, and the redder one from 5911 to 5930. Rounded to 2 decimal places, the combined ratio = 2.01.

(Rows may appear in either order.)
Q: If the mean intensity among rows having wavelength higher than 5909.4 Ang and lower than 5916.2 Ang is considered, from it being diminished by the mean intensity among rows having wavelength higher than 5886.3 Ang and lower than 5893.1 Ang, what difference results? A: 2.8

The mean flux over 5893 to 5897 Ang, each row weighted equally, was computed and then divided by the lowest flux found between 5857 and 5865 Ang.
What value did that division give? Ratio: 0.94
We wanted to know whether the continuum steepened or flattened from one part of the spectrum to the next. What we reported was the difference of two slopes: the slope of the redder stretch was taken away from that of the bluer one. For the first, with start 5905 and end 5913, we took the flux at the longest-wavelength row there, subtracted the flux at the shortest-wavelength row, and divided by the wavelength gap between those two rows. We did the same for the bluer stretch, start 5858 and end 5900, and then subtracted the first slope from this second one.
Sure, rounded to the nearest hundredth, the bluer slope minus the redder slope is 0.02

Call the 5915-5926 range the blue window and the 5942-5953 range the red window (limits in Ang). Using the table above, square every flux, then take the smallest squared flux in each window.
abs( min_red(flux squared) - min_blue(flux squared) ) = 86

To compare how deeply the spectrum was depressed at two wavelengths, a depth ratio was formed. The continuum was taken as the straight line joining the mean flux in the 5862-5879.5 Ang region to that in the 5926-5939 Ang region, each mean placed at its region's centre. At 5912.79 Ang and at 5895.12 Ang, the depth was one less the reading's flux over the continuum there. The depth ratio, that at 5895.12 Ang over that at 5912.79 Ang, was 5.6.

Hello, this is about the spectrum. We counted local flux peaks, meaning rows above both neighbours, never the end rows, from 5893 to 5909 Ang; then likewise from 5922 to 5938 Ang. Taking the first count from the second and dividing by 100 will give 0.0100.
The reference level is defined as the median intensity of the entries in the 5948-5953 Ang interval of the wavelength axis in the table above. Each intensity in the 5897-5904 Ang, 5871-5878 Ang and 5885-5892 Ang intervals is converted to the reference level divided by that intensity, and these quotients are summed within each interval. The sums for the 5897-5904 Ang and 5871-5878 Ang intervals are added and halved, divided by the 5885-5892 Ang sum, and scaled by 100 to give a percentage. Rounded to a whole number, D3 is 89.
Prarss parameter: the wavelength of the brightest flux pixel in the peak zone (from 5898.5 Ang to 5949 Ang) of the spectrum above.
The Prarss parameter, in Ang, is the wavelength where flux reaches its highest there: 5920.96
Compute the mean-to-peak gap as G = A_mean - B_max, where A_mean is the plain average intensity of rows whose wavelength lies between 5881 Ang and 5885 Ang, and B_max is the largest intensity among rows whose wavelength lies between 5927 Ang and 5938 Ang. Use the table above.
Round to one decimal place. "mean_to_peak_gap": -2.3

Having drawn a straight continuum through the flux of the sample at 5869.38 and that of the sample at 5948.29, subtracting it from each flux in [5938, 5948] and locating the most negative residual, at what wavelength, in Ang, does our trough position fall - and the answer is 5944.19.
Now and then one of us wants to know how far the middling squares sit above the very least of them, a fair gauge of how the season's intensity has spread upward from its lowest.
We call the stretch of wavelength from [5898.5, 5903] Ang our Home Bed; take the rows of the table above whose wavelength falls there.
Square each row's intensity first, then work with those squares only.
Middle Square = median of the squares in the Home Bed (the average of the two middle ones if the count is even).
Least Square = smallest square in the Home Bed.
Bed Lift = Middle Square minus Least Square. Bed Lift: 3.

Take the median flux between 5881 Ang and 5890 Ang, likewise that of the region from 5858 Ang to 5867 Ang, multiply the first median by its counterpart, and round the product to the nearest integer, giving 439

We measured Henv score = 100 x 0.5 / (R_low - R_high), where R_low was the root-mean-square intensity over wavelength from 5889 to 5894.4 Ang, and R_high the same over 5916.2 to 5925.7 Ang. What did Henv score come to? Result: -17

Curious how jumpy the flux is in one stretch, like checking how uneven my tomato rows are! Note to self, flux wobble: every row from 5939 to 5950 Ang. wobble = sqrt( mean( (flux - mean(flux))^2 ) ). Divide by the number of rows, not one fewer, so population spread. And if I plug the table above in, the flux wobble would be 0.4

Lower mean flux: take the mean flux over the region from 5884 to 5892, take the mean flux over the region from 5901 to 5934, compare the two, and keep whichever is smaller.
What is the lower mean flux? 19.6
